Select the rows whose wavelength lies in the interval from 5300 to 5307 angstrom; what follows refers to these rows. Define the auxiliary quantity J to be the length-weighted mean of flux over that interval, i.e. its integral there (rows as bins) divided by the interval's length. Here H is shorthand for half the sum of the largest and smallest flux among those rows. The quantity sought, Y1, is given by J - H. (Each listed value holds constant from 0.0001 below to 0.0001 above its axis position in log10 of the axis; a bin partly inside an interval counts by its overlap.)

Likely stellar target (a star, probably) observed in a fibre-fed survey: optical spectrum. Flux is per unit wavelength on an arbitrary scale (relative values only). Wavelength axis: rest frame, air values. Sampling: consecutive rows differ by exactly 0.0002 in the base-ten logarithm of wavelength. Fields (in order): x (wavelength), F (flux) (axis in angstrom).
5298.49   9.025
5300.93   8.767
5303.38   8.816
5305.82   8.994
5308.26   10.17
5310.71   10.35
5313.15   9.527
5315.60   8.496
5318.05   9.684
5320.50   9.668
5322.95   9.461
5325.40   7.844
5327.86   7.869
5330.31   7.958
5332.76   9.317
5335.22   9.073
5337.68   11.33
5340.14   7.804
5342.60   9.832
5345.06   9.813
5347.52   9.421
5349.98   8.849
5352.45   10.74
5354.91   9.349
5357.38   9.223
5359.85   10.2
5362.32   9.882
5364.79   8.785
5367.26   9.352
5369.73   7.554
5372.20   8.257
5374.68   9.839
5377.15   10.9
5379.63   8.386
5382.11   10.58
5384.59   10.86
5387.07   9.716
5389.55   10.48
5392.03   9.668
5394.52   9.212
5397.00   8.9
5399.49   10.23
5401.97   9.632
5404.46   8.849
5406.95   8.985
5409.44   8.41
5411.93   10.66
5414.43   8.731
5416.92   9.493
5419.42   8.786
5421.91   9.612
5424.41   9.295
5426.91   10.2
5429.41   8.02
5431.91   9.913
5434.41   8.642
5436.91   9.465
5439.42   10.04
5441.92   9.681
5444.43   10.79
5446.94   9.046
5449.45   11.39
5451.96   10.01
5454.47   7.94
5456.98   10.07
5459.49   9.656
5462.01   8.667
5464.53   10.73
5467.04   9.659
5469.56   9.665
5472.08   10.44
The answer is -0.03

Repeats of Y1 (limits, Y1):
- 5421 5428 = -0.06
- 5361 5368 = 0.02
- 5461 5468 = 0.03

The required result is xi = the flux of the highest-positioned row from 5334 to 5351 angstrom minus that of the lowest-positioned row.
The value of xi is -0.2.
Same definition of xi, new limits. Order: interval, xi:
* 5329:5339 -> 3.4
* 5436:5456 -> -1.5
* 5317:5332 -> -1.7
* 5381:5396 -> -1.4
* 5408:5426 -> 0.9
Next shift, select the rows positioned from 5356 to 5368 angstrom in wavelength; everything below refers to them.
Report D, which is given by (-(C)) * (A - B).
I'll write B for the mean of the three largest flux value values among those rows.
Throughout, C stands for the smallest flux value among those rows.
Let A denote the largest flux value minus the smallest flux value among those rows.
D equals 74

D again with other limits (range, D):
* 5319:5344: 53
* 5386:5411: 68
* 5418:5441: 63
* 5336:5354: 55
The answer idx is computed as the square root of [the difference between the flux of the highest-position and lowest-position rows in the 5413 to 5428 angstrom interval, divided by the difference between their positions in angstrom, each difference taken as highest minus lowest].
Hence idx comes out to 0.34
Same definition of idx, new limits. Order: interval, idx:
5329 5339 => 0.68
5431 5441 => 0.13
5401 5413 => 0.32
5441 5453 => 0.18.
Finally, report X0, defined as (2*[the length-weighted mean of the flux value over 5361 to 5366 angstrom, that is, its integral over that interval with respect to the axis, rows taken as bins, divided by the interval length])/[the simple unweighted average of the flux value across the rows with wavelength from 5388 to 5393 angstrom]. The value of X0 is 1.9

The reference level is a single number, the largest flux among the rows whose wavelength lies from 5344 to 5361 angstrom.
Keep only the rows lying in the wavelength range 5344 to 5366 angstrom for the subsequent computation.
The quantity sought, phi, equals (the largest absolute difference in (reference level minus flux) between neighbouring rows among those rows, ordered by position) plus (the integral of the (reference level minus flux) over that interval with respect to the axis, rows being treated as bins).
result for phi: 27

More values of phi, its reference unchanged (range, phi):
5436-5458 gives 22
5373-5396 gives 21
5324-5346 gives 42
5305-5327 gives 32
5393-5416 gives 35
